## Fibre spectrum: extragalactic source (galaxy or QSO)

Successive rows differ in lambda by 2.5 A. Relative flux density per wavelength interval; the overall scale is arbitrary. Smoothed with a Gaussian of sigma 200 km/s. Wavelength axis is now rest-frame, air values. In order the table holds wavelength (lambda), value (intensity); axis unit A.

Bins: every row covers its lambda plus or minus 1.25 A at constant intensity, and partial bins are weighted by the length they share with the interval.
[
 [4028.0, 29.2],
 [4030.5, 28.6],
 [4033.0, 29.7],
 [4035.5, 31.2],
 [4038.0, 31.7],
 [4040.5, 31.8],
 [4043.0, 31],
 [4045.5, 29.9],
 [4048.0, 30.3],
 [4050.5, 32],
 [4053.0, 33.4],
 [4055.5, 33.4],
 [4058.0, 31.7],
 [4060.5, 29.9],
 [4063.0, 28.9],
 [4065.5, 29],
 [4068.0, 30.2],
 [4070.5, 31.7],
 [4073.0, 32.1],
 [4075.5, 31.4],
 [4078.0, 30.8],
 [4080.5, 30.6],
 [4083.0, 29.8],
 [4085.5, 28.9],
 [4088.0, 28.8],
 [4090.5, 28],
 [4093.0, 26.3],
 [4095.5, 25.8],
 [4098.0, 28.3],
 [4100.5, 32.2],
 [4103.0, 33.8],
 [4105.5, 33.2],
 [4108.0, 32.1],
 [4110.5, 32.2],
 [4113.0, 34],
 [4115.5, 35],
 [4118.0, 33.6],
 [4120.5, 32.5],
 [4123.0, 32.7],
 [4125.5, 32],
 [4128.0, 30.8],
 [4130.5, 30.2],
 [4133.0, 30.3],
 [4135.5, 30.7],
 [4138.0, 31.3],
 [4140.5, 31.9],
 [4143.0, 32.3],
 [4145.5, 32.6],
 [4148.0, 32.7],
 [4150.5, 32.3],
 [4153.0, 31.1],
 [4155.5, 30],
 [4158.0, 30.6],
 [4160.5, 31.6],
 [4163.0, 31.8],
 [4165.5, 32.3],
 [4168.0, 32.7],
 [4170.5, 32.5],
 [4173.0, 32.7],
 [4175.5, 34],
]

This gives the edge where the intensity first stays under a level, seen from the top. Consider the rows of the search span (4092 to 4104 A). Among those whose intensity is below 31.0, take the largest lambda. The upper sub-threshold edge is 4098.0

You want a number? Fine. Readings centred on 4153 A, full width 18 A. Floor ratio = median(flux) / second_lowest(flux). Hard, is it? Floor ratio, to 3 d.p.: 1.033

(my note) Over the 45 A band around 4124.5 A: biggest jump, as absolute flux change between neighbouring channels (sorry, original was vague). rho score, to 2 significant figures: 1.8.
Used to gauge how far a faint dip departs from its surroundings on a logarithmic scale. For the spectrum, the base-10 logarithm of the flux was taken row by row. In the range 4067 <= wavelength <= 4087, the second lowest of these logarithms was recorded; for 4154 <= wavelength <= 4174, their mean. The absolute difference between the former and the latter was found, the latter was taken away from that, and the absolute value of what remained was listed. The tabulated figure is 1.47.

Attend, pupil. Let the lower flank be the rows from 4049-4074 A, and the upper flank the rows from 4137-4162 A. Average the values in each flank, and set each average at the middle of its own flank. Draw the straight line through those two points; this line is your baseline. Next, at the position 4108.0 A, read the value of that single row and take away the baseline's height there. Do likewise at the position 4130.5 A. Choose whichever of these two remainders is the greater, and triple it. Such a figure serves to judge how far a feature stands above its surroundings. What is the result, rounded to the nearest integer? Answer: 2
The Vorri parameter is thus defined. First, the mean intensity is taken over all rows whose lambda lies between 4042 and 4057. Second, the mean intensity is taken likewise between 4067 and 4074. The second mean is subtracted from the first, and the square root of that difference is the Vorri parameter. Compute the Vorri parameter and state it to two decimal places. 0.58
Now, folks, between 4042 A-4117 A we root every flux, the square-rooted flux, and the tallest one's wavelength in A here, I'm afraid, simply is 4115.5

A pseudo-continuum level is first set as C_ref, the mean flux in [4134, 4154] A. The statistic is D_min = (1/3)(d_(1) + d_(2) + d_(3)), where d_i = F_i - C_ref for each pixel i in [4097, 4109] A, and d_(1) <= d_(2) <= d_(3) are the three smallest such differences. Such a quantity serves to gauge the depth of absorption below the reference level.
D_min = -1.0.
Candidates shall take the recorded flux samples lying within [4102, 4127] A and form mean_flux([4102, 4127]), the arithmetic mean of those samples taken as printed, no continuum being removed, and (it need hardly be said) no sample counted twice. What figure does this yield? 33.1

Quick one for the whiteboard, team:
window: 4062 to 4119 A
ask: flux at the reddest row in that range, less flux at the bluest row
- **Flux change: 5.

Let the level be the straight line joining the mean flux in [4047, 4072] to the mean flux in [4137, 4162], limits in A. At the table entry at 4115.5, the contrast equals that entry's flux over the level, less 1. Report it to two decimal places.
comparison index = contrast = 0.11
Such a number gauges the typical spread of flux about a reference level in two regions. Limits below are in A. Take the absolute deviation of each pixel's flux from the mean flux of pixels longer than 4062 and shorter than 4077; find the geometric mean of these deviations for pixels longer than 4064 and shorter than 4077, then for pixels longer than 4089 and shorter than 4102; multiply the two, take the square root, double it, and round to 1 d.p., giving 3.3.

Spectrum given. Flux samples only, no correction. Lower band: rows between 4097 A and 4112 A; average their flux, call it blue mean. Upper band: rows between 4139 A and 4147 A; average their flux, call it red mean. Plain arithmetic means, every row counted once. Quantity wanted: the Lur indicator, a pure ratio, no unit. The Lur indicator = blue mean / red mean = 0.99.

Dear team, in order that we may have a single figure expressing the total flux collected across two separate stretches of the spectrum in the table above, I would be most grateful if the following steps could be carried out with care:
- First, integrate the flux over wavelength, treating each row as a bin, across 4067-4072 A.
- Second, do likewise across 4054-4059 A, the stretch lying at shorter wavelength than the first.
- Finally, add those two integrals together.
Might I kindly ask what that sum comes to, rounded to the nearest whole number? 318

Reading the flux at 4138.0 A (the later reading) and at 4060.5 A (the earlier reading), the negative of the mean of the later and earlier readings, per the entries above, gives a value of -30.6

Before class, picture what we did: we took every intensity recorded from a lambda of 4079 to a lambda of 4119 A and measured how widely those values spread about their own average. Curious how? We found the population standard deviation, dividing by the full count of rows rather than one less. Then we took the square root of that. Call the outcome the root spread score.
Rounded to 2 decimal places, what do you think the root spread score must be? 1.67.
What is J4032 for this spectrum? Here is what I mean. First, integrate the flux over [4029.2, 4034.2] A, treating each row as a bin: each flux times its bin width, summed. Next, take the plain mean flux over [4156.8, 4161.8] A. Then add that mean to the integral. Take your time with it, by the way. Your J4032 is 177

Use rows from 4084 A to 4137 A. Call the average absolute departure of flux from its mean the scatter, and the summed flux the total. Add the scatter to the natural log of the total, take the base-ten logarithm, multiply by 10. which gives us 9.34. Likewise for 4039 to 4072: 8.58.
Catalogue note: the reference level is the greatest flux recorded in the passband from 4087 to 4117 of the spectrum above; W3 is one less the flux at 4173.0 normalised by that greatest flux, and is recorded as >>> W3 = 0.066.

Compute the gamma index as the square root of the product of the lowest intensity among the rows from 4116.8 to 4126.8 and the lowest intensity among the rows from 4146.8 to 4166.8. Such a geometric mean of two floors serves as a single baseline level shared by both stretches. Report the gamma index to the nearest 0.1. 31.0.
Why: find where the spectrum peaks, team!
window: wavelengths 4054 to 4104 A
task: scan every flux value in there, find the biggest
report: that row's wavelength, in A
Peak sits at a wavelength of 4103.0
